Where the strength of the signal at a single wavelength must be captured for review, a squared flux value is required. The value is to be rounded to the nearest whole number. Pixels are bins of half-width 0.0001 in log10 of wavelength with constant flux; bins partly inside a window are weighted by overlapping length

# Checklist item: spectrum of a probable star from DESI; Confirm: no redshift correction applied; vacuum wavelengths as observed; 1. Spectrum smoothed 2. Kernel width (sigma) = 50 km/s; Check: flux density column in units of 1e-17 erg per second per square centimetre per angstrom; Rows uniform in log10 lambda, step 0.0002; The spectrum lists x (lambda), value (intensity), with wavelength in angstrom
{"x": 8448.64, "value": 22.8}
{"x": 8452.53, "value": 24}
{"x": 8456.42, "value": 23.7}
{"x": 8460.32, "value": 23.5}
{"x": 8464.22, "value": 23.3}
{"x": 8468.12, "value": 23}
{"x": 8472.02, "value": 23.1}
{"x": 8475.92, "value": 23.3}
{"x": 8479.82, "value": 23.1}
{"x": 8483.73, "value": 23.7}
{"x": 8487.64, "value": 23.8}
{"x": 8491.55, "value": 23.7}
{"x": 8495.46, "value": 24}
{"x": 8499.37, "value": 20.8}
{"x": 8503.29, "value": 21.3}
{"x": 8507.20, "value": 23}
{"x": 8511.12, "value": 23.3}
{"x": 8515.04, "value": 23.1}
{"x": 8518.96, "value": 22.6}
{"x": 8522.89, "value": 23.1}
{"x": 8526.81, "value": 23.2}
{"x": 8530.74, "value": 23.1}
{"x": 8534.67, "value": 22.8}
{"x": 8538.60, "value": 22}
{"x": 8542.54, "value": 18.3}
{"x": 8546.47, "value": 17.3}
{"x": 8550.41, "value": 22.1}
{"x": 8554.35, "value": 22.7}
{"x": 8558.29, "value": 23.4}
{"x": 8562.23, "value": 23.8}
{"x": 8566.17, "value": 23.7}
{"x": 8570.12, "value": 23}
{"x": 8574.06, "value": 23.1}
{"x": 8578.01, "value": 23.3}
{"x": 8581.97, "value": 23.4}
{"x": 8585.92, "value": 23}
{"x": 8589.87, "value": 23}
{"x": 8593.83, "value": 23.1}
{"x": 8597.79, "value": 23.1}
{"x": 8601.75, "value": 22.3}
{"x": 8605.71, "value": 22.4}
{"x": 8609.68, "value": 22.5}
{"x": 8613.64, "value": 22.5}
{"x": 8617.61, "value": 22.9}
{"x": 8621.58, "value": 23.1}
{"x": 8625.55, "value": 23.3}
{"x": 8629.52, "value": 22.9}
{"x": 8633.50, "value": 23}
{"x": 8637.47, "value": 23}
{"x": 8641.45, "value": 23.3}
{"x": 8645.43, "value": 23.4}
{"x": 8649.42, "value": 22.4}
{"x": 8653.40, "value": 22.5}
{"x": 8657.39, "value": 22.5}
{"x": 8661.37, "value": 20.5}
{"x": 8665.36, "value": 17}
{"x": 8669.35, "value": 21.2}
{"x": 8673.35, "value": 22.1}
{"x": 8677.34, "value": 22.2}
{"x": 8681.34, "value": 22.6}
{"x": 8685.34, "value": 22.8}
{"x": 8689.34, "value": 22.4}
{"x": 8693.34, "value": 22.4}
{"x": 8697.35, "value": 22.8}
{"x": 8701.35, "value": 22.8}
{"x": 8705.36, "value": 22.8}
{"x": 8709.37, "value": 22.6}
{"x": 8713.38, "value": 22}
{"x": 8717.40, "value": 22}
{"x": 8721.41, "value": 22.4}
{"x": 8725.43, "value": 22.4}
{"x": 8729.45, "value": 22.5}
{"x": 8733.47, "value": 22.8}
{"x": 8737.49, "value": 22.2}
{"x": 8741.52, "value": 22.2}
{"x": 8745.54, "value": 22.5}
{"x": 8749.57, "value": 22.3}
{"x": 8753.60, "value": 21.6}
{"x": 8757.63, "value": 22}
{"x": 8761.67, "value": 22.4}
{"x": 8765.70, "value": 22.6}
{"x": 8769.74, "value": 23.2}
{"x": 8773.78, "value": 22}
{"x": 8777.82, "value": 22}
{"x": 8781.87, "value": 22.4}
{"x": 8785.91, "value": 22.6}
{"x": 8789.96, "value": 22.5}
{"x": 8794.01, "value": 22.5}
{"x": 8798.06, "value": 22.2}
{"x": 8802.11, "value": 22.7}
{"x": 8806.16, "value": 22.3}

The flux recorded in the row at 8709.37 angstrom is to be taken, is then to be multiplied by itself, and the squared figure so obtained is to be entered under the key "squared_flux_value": 511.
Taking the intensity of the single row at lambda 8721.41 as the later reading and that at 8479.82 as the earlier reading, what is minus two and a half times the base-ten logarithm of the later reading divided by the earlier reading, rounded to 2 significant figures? 0.033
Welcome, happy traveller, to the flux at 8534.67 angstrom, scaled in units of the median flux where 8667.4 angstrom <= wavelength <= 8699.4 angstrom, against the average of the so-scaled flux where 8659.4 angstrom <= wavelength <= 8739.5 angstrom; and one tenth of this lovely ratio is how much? 0.1035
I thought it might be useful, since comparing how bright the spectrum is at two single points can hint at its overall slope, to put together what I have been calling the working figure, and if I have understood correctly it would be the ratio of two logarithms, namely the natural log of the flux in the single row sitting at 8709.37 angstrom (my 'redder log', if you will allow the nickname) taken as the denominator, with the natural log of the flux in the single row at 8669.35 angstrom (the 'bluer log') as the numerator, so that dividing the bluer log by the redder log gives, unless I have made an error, 0.98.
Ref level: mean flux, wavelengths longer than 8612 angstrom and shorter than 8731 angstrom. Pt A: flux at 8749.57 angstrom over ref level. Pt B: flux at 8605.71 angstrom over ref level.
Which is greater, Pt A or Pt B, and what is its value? 1.00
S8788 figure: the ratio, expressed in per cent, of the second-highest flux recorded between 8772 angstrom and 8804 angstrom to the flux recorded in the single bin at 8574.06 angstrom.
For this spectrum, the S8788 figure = 98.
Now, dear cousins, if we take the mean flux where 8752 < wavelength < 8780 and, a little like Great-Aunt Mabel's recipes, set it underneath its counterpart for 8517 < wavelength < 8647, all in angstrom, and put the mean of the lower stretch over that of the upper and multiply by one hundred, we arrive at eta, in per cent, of 102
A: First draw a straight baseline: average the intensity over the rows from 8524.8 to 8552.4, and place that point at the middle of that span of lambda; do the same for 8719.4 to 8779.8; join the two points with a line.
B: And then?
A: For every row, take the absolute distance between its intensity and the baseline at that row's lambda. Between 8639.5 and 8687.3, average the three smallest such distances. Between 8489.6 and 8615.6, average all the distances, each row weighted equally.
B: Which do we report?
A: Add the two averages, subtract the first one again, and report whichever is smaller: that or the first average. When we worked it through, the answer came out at 0.3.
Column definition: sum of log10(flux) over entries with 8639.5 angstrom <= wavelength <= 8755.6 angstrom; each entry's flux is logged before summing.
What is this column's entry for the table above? 39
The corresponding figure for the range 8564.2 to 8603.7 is 14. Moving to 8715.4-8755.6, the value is 13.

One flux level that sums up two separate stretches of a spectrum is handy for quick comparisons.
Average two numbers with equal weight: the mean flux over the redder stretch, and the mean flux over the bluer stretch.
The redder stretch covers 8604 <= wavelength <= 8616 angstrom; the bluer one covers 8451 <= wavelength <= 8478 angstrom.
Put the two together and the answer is 22.9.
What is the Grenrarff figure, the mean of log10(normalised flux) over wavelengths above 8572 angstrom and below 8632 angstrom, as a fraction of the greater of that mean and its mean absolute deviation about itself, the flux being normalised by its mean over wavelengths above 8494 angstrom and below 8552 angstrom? 1.0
